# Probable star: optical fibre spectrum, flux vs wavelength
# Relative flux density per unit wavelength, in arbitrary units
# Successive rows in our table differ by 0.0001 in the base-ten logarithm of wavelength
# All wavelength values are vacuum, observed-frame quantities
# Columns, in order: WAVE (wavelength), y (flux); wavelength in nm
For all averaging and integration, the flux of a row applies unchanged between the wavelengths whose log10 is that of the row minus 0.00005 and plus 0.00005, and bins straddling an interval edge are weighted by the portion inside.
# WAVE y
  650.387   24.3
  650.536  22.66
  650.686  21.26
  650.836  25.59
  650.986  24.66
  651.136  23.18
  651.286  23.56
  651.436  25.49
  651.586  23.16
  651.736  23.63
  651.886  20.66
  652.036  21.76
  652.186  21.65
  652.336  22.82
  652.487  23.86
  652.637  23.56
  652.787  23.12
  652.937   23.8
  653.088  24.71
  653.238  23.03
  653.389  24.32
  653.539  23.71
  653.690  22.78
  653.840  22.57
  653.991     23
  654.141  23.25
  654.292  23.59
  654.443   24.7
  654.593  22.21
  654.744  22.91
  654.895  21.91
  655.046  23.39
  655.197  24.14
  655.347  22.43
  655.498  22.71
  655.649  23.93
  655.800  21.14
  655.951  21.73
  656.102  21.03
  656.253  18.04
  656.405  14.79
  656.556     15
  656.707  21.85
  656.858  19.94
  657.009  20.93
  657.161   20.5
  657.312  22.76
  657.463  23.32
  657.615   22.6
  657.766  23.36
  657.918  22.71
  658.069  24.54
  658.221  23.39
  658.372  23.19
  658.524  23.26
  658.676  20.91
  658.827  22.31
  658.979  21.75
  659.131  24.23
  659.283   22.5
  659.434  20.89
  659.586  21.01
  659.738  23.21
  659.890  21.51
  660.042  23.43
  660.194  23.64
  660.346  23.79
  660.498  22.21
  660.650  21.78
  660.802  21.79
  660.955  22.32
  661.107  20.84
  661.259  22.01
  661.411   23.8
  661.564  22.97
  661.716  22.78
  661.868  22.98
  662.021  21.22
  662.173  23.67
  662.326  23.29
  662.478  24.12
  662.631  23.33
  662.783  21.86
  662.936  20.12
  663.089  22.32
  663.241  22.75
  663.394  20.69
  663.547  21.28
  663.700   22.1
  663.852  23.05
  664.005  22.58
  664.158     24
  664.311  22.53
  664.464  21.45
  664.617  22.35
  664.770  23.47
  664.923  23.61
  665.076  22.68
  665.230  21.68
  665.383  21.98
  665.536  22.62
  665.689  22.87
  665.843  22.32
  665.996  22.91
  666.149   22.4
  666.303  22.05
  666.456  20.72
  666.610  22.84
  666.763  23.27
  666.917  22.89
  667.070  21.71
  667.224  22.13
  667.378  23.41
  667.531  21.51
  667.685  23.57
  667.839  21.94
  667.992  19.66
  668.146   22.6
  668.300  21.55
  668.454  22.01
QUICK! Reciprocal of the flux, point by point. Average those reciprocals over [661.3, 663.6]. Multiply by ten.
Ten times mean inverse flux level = 0.446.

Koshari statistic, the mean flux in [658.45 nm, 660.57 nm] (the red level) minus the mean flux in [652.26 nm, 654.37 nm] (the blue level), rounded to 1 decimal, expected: -1.0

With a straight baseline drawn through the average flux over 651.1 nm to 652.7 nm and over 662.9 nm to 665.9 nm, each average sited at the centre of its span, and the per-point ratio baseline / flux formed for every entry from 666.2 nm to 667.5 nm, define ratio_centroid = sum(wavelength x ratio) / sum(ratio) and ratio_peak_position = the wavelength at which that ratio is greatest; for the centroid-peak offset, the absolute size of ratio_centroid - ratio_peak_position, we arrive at 0.38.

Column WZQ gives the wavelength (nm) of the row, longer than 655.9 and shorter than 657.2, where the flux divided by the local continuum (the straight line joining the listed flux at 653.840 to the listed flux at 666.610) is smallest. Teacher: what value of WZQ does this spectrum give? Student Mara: 656.405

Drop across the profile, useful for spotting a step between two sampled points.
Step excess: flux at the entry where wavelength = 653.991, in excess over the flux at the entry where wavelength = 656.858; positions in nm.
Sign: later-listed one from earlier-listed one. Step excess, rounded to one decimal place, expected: 3.1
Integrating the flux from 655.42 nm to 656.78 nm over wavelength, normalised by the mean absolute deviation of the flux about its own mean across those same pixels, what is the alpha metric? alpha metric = 10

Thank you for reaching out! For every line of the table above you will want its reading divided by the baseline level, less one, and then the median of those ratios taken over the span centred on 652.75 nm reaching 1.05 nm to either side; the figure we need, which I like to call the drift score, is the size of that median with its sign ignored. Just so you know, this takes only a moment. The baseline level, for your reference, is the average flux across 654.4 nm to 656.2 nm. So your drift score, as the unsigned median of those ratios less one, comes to 0.03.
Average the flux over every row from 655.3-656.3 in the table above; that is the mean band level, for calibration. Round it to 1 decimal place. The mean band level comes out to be 21.6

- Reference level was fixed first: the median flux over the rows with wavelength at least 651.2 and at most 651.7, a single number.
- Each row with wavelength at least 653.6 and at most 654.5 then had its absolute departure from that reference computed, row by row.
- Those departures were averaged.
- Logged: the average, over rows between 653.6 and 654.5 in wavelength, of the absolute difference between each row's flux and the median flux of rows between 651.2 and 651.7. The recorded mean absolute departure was 0.6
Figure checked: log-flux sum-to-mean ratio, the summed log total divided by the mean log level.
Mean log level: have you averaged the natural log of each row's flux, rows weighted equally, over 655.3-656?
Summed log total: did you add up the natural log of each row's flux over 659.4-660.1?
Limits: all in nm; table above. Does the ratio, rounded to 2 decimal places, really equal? 4.97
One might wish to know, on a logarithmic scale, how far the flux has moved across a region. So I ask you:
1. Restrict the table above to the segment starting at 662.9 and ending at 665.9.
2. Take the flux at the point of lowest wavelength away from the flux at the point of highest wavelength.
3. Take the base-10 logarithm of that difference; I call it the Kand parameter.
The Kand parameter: 0.34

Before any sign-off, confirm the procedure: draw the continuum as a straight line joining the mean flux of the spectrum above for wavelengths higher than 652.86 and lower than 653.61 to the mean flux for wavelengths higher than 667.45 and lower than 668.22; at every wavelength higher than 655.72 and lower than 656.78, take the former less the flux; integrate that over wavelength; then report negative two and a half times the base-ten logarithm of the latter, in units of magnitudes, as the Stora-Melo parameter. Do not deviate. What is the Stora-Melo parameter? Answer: -1.7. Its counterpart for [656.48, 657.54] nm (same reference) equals -1.2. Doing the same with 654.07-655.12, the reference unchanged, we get 0.5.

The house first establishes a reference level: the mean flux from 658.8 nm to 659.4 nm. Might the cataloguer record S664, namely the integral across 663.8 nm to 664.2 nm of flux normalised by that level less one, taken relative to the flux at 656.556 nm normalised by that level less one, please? -0.03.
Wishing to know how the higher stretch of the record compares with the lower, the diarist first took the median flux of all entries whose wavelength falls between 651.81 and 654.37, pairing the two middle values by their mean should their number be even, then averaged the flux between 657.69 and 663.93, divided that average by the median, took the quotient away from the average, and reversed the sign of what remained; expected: -21.5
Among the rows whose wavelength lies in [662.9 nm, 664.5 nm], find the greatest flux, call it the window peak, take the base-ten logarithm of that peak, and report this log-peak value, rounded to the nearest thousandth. 1.380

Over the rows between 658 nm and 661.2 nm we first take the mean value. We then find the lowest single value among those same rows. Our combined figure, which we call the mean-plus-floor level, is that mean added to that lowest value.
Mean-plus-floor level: 43.3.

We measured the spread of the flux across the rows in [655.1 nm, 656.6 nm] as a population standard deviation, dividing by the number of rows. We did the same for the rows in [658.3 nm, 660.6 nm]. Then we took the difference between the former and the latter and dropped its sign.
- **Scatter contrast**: 2.2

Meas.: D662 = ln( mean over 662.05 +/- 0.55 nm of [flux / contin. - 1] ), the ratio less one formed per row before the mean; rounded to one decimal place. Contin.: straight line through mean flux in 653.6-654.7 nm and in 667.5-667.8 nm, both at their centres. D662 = -4.7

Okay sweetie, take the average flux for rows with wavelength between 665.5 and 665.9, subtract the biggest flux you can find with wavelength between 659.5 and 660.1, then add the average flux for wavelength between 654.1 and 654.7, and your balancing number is 22.6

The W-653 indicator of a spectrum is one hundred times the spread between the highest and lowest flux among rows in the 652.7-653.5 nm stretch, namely 168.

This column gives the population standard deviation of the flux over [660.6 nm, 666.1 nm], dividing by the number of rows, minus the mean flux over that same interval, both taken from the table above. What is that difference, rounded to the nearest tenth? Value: -21.5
